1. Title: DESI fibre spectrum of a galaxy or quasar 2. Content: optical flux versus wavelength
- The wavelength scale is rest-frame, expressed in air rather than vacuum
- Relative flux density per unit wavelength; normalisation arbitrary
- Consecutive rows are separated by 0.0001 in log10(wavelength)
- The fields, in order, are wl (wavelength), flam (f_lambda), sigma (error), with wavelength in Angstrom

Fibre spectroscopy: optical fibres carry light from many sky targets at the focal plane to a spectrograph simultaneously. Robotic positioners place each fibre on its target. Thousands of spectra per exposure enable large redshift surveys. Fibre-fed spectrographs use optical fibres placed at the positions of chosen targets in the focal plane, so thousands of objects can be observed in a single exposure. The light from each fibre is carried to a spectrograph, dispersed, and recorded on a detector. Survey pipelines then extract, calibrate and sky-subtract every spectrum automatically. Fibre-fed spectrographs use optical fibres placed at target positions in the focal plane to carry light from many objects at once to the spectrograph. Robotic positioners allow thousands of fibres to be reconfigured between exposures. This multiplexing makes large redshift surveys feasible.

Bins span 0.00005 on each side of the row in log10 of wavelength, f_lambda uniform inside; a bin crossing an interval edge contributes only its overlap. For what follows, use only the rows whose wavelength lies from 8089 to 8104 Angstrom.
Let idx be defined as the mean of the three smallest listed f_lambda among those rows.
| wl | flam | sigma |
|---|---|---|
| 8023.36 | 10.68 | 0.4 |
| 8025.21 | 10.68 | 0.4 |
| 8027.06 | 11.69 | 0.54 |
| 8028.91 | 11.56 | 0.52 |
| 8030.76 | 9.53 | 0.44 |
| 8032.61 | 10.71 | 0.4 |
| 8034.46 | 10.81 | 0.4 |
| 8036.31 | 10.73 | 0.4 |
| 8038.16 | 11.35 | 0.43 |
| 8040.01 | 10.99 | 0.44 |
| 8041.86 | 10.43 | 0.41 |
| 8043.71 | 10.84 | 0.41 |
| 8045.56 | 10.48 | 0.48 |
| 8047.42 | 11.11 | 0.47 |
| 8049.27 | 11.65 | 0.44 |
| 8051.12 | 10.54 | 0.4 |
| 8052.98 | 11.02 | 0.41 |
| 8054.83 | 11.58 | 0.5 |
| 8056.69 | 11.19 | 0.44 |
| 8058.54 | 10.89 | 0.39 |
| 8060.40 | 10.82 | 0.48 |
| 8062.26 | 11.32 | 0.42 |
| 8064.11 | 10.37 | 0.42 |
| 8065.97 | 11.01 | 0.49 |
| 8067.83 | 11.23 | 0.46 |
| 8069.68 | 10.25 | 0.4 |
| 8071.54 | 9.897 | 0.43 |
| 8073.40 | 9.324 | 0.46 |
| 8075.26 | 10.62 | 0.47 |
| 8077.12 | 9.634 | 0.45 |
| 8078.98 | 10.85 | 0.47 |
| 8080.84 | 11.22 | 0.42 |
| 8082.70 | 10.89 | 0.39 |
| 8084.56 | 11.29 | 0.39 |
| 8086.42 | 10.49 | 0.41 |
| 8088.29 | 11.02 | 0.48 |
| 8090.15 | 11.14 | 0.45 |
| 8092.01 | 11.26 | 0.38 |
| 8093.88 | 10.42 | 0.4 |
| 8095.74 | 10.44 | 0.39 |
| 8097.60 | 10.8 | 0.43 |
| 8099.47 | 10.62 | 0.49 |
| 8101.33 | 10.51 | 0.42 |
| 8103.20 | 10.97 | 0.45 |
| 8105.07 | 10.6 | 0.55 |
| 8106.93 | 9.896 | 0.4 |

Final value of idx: 10.5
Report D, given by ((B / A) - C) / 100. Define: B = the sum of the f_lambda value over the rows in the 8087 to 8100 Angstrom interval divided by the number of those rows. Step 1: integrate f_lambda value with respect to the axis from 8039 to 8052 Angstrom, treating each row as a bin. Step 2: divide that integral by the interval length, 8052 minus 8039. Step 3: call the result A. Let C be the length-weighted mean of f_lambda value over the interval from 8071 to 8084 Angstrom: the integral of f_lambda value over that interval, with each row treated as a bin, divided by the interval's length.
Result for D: -0.0939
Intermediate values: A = 10.9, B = 10.8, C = 10.4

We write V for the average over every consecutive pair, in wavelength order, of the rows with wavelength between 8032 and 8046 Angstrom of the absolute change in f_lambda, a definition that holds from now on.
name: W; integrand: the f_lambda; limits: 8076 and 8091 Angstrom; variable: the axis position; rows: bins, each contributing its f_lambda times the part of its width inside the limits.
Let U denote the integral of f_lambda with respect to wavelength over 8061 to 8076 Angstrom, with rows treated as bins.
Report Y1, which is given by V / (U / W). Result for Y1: 0.37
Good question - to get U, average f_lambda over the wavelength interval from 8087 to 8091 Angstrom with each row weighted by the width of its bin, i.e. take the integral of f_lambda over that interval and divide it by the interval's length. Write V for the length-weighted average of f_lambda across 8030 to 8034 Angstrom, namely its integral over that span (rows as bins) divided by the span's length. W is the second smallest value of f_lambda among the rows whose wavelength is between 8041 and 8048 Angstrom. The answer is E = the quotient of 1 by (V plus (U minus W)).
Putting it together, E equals 0.093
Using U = 11.01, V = 10.2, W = 10.48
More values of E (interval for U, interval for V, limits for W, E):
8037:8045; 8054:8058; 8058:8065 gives 0.088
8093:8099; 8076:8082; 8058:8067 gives 0.097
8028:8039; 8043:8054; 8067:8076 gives 0.085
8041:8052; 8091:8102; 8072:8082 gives 0.084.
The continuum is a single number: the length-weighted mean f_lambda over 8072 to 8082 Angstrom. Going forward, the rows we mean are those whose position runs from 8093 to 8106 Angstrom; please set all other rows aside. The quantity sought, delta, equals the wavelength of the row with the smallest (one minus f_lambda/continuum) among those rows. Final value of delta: 8103.20 Angstrom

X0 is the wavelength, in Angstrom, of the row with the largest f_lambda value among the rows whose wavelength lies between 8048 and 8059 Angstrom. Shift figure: 8049.27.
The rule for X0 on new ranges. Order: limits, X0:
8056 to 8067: 8062.26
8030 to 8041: 8038.16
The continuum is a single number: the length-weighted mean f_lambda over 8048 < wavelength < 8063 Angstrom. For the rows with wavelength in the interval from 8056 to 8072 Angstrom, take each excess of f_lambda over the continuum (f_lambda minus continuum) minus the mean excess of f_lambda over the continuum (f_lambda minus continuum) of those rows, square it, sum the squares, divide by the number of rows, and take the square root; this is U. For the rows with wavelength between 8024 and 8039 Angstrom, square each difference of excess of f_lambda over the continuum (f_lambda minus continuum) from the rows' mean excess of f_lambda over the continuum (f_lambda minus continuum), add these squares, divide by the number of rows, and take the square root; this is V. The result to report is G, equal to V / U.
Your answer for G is 1.4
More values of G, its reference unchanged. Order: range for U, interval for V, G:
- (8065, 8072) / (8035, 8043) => 0.6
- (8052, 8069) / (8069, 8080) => 1.6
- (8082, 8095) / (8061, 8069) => 1.1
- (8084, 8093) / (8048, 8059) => 1.3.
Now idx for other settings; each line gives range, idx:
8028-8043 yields 10.2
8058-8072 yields 10.2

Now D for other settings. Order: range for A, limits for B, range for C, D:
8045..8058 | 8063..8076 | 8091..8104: -0.0978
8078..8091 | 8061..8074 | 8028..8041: -0.0985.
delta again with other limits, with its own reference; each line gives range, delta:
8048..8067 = 8049.27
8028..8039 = 8028.91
